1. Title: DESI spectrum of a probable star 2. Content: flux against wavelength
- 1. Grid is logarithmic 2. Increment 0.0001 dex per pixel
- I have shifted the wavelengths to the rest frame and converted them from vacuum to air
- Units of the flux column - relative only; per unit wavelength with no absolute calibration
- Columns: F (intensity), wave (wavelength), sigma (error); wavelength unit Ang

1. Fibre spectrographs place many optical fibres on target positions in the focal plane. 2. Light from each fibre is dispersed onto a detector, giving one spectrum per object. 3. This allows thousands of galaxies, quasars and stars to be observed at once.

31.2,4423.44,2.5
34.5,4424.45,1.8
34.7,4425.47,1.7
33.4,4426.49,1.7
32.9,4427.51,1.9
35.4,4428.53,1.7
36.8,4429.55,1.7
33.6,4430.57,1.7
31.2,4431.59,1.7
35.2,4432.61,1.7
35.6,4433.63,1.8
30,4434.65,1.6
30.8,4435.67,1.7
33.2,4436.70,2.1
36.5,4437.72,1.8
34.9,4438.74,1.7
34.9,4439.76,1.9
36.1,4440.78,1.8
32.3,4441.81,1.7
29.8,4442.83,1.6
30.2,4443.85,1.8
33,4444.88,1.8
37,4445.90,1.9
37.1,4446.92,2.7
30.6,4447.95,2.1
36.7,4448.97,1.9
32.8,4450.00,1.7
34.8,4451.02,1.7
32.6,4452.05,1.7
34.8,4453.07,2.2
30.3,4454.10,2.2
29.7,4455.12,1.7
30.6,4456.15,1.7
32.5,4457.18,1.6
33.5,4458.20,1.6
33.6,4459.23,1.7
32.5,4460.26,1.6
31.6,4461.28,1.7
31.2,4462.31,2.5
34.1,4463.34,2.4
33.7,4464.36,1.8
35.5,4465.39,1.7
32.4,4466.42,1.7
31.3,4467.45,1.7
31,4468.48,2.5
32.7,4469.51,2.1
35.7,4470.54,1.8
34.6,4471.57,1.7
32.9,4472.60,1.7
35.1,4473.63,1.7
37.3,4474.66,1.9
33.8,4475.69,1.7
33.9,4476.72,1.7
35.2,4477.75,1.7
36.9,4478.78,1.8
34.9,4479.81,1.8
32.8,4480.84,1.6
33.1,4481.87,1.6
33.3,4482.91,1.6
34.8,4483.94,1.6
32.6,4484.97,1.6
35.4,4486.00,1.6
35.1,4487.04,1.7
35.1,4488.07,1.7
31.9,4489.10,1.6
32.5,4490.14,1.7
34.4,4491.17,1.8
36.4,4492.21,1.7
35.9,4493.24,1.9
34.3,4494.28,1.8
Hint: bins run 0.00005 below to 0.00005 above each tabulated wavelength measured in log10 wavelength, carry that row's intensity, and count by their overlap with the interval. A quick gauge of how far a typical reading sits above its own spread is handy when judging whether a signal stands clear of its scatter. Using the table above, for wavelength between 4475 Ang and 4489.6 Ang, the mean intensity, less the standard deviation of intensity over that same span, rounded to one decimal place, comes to 32.9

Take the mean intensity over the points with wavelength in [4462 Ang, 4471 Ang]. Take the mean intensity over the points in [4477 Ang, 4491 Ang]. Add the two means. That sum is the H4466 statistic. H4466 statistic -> 67.2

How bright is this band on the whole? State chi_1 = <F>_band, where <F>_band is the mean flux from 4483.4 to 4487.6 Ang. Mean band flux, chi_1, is 34.5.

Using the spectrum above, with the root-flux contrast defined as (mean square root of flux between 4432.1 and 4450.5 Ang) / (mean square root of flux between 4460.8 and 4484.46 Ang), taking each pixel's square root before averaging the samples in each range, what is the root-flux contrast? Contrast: 1.00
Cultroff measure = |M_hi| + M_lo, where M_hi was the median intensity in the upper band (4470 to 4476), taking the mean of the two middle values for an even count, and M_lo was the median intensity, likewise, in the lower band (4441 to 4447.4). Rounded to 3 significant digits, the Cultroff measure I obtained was 67.5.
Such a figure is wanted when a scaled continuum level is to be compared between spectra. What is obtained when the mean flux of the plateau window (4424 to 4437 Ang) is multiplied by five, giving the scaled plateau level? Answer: 168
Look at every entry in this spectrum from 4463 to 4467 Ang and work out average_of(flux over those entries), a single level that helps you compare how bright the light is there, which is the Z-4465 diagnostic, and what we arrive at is 33.9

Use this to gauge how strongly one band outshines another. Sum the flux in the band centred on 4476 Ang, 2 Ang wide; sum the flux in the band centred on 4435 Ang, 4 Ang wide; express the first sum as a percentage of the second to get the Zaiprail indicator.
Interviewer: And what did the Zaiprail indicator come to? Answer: 52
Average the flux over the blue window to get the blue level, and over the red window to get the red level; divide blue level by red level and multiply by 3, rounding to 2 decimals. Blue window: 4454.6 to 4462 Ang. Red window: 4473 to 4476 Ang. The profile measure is 2.71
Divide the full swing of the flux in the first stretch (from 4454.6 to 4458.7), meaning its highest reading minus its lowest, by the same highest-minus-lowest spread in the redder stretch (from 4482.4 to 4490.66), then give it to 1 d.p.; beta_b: 1.1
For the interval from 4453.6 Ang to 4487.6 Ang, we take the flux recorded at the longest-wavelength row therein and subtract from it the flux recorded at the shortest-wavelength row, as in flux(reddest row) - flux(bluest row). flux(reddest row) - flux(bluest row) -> 4.8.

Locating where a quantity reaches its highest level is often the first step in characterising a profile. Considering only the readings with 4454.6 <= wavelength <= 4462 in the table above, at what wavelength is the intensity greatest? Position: 4459.23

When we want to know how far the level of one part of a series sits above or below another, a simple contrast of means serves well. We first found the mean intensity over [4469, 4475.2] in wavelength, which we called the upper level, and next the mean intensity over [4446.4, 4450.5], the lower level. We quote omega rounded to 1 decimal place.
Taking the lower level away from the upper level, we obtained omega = 0.4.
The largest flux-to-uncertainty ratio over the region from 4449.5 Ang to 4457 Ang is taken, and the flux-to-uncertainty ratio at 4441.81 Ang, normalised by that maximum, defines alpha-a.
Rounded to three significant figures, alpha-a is 0.928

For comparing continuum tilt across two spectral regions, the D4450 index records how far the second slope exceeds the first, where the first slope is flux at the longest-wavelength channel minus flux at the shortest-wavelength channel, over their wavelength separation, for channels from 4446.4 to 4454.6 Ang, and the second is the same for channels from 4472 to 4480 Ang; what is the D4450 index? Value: 1.2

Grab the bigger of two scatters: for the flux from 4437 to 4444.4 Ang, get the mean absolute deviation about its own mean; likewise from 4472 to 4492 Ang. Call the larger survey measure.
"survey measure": 2.37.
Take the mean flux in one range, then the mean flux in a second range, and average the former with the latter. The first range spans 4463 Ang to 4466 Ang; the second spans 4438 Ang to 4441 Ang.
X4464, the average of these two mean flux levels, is 34.9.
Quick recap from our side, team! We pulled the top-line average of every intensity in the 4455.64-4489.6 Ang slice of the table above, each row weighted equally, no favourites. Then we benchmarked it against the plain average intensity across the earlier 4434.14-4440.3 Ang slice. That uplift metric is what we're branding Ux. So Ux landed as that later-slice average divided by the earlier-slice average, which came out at 1.01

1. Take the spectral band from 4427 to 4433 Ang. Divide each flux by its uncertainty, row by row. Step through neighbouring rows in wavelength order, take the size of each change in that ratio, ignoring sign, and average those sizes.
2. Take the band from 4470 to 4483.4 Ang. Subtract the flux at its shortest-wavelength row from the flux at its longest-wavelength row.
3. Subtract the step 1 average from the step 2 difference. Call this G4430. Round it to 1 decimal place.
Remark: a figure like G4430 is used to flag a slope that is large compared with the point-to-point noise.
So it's -4.4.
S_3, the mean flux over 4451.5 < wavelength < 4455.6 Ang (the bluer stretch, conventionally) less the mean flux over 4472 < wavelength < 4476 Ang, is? -2.9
